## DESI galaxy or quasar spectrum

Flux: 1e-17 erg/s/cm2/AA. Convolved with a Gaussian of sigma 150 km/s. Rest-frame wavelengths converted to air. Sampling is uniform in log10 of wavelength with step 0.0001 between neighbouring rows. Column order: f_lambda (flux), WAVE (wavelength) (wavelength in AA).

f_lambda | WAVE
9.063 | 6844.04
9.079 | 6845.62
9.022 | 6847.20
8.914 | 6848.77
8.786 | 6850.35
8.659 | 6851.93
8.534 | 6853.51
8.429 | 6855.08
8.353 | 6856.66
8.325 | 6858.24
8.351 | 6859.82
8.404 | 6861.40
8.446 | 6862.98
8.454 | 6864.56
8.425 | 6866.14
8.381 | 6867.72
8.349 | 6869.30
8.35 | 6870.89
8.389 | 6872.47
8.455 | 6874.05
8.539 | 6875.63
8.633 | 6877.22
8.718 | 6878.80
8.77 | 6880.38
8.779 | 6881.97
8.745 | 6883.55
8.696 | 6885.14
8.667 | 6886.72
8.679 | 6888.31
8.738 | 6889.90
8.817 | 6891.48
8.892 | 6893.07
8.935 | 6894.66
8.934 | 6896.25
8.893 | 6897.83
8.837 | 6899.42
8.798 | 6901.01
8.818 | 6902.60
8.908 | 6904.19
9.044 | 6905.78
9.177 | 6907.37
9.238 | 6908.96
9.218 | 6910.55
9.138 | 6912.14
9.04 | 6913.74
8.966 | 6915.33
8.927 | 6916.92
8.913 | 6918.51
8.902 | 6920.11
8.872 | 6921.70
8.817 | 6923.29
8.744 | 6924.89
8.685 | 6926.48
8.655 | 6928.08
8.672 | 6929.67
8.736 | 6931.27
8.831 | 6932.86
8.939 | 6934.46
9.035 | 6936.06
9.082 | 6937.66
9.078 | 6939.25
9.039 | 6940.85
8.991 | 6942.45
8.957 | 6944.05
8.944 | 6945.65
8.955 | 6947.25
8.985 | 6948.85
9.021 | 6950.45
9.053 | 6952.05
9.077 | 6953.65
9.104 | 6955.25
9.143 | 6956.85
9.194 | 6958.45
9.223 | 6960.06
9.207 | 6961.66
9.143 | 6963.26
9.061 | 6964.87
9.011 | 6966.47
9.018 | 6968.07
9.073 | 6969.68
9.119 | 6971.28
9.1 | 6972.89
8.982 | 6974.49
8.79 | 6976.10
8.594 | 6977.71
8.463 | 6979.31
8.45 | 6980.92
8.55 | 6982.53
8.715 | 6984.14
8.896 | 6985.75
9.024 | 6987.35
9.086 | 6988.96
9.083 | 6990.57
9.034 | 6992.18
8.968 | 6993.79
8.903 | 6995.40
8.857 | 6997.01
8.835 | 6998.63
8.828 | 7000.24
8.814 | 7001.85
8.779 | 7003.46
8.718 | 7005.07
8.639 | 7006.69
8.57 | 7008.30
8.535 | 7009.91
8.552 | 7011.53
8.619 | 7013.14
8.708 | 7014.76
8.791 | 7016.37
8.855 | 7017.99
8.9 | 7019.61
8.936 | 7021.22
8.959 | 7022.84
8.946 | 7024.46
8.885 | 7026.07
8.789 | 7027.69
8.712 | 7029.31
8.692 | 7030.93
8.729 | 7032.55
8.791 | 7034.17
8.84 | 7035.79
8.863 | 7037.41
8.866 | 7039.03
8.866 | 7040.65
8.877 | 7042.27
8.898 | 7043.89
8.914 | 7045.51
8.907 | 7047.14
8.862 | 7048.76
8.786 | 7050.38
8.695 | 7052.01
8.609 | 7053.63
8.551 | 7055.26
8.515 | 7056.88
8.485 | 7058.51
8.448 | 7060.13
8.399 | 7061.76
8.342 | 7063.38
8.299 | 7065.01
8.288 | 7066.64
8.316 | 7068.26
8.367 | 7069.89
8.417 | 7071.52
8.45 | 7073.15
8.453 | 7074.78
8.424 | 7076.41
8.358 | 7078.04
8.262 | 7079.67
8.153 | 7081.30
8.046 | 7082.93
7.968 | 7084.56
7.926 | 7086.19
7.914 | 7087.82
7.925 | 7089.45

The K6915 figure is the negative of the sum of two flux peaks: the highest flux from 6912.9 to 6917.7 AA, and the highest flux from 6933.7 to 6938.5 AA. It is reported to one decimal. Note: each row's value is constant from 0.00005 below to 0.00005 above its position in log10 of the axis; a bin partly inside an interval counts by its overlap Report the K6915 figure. -18.1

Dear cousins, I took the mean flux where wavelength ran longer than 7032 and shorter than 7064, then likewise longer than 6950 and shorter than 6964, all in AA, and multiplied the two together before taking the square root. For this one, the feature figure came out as 8.92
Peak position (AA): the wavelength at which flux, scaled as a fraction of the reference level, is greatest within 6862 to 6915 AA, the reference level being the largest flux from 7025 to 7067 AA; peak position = 6908.96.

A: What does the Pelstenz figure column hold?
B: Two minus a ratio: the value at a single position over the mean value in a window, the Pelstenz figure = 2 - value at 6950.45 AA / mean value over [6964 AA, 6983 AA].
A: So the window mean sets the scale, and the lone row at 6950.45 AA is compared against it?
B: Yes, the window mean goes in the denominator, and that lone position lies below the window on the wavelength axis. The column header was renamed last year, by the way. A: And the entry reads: 0.98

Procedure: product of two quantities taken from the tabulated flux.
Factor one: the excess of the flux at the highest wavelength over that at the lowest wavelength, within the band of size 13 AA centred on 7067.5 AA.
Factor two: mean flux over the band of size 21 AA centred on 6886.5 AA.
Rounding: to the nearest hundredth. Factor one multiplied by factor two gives 0.45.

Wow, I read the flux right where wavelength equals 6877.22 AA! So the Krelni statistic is 8.633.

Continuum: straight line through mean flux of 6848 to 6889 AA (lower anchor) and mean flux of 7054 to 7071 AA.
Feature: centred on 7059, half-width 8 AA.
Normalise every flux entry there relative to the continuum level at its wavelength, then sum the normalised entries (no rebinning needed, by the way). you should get 10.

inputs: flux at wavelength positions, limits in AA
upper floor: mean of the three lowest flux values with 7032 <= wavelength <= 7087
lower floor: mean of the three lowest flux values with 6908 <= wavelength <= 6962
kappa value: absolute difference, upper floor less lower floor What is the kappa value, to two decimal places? 0.69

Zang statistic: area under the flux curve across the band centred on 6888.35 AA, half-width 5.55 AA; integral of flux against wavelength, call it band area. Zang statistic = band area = 97.1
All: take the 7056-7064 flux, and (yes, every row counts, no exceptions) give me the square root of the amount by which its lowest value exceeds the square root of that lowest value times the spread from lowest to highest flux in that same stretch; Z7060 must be 2.67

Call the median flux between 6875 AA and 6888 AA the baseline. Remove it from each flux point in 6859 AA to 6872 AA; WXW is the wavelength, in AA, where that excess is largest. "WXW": 6864.56 AA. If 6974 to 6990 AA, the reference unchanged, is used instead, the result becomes 6988.96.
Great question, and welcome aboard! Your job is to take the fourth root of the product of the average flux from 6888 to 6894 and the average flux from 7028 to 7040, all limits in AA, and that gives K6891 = 2.964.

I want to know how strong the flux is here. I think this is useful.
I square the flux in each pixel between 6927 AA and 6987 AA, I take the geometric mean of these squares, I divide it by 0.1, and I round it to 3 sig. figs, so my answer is 799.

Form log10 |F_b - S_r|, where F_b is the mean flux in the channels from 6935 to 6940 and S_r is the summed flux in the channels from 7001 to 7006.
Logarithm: 1.24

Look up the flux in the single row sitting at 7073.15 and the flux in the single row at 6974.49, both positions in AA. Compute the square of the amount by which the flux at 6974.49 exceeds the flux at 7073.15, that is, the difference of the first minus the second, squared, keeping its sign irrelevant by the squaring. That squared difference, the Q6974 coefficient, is 0.28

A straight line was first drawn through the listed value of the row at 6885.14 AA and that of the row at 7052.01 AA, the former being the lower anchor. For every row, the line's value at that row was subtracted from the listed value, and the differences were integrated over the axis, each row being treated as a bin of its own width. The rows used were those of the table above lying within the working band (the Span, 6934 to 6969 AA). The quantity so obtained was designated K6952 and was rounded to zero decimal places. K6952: 13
